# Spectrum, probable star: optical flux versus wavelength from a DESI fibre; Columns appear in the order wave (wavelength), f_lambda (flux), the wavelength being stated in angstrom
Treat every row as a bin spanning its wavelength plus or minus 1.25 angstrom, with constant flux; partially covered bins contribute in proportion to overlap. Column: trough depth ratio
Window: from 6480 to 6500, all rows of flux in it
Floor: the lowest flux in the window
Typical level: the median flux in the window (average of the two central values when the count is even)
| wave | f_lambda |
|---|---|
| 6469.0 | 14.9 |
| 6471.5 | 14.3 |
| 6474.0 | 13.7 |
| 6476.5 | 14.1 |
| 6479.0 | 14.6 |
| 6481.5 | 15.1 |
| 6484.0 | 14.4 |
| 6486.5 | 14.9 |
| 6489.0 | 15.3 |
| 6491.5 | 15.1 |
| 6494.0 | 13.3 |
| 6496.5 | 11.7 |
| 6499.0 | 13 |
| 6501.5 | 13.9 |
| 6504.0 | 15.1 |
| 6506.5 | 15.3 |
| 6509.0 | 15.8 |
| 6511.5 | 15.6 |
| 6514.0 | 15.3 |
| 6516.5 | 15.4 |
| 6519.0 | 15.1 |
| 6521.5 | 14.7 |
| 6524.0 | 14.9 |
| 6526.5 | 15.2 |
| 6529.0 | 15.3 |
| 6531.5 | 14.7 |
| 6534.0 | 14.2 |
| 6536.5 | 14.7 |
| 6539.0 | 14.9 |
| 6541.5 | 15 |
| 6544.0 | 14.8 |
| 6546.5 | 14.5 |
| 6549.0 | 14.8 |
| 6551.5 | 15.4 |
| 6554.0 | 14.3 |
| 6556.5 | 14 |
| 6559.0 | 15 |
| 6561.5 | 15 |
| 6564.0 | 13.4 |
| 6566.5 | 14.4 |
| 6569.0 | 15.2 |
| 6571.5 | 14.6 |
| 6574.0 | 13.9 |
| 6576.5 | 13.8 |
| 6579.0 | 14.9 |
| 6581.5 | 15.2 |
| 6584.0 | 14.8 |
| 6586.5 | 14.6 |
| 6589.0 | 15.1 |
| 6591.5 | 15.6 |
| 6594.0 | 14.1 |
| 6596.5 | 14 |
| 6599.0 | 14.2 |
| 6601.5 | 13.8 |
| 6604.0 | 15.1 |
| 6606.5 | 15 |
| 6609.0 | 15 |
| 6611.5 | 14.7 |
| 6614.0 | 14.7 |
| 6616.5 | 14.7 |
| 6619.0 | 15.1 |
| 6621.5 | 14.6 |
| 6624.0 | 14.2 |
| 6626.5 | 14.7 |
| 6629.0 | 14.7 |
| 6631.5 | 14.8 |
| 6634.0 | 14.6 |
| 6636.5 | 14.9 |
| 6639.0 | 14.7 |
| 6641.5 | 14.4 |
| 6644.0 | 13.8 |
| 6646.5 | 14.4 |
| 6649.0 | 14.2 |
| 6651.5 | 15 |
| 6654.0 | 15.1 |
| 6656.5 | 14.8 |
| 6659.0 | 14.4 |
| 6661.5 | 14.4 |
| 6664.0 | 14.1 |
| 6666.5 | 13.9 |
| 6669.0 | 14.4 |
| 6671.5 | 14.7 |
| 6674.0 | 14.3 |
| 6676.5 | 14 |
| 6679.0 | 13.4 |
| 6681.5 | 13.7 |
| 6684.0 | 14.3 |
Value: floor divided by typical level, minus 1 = -0.20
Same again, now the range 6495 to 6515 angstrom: -0.23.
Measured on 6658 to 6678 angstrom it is -0.03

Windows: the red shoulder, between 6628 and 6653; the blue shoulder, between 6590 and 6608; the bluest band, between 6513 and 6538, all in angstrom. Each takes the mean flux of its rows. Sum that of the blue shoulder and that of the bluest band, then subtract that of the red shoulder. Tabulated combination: 14.9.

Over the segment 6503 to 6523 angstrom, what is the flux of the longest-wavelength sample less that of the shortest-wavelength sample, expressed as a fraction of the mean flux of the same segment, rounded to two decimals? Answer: -0.03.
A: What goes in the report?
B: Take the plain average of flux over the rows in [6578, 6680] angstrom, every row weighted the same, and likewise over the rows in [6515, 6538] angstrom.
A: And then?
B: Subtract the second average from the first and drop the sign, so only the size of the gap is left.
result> 0.35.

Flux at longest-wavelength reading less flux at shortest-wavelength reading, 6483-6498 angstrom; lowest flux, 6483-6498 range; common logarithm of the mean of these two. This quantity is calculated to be 0.65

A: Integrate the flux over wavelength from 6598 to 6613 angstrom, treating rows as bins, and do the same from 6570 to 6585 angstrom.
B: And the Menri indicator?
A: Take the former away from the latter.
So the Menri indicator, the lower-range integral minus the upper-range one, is -1.5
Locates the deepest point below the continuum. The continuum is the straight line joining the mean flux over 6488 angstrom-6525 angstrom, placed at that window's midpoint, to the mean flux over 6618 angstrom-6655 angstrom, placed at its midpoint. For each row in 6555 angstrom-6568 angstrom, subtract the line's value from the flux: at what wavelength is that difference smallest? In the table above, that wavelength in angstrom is 6564.0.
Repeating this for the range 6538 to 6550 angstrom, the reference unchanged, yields 6546.5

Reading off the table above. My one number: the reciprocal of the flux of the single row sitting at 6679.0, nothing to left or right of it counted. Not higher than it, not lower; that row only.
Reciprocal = 0.0746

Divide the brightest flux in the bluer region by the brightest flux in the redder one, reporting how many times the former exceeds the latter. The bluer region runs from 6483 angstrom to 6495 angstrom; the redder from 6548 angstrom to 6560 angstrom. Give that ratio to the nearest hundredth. 0.99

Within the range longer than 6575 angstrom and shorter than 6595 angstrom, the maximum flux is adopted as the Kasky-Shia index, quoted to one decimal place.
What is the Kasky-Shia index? 15.6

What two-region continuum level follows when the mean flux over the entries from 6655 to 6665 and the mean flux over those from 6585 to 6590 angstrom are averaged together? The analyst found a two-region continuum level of 14.64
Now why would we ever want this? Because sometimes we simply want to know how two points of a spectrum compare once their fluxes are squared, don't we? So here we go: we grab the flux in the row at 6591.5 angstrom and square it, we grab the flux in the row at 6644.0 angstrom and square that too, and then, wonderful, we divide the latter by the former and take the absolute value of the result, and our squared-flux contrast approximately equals 0.78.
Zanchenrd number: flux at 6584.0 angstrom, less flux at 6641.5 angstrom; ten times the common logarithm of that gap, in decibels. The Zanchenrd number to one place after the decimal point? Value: -4.0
